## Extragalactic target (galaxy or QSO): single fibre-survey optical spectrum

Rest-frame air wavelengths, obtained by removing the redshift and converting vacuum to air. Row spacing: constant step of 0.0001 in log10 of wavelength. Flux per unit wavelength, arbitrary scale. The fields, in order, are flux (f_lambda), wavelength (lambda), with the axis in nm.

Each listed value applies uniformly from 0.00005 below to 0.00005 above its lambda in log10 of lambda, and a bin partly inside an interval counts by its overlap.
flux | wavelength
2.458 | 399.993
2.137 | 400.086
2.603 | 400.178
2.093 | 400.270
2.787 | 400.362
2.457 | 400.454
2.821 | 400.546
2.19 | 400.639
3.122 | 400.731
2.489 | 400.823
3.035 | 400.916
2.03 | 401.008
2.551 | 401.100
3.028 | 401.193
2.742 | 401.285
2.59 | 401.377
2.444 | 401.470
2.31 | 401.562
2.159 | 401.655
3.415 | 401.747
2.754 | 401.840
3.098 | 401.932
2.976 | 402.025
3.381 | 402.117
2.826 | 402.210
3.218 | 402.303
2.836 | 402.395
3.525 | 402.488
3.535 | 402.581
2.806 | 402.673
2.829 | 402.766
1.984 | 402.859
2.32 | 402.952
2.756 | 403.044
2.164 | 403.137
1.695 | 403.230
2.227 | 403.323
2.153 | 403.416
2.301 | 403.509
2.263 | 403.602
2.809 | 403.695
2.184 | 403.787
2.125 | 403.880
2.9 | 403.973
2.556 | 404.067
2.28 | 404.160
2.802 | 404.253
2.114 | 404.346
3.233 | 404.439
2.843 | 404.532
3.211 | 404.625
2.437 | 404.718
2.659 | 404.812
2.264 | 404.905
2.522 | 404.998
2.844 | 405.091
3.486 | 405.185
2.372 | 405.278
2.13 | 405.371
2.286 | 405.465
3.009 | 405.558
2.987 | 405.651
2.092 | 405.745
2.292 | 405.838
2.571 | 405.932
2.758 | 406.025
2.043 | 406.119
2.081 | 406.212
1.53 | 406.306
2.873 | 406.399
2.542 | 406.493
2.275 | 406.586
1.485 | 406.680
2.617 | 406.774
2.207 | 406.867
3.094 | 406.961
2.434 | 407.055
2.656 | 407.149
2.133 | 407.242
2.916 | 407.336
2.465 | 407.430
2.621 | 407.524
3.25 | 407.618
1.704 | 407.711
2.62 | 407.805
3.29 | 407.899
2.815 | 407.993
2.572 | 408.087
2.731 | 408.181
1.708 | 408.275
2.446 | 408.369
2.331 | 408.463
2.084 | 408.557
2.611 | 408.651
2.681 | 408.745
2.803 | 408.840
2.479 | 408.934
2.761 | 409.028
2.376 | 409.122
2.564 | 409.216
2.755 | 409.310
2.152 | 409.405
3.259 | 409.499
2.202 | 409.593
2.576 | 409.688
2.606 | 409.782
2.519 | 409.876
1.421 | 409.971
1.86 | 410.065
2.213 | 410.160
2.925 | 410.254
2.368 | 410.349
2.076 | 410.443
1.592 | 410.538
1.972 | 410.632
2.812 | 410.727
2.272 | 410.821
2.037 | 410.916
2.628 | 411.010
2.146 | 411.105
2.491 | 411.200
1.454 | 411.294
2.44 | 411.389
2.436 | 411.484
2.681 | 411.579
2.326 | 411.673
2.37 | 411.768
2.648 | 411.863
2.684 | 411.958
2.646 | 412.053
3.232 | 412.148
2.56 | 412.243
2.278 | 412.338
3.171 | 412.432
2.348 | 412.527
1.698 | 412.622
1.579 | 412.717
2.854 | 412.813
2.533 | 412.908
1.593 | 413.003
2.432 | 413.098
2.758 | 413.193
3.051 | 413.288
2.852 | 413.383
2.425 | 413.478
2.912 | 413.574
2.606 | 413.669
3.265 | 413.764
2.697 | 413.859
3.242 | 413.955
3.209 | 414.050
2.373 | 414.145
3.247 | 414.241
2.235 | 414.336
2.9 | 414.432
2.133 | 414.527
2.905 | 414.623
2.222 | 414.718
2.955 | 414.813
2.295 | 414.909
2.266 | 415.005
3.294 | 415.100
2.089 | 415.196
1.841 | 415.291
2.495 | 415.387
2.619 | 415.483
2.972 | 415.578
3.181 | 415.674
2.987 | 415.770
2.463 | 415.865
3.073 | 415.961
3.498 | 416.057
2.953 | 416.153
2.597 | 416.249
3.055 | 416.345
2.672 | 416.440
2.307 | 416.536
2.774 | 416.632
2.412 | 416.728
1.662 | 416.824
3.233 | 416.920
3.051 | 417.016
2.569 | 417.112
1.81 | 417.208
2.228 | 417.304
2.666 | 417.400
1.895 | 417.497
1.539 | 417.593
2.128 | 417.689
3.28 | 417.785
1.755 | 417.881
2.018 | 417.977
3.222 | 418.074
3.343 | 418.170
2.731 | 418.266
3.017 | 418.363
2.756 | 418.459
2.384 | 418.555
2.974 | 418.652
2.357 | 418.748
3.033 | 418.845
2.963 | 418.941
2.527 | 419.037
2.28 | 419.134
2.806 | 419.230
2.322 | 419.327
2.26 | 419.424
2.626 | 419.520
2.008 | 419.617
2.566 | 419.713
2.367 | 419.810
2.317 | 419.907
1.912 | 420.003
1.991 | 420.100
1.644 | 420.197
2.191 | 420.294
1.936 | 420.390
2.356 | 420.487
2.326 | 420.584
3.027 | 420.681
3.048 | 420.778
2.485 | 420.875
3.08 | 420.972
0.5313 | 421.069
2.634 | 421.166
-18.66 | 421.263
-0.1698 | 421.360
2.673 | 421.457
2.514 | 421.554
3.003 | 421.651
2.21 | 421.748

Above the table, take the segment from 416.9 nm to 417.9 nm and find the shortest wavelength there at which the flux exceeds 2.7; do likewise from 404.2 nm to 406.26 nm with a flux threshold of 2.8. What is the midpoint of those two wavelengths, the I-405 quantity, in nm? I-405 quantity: 410.59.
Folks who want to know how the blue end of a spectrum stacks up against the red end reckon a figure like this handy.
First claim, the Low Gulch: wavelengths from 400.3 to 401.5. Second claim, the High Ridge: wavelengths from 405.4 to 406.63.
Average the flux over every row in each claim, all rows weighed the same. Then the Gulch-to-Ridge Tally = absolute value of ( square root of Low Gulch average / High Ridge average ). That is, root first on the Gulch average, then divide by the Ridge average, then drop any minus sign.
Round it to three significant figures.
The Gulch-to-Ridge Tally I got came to 0.674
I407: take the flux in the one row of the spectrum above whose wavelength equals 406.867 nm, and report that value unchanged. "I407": 2.207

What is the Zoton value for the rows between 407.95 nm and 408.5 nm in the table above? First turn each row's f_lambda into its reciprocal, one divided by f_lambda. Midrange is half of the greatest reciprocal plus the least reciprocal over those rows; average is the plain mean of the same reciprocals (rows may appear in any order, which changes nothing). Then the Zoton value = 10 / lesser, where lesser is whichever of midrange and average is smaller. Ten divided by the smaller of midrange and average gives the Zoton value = 23.7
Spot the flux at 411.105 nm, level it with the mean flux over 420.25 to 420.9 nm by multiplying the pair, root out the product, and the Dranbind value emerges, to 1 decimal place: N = 2.3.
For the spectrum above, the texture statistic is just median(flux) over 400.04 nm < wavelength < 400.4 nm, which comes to 2.37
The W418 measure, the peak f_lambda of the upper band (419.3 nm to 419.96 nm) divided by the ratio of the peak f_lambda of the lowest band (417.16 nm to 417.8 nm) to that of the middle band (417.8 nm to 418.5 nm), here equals 2.68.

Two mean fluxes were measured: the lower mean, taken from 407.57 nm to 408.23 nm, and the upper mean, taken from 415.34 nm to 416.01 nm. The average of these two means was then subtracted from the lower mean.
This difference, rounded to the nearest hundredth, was -0.06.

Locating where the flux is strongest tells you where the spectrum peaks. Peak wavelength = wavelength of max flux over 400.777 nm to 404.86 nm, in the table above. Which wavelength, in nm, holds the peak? 402.581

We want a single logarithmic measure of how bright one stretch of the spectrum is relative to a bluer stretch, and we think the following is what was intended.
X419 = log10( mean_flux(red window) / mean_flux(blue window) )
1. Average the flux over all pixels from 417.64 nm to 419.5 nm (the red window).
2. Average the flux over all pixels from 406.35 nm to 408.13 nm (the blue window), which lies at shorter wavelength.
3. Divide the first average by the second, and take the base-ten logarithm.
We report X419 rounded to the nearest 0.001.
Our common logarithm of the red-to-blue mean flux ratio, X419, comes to 0.014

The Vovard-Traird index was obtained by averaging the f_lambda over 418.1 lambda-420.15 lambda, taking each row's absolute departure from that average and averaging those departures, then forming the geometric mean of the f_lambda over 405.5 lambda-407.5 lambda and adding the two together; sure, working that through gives 2.7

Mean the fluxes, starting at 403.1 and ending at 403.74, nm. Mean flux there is 2.2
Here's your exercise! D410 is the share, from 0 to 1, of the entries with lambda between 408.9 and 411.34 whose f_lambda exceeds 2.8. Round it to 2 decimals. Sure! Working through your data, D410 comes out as 0.12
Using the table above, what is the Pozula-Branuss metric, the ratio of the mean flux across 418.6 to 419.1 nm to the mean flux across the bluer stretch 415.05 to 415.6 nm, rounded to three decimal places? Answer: 1.086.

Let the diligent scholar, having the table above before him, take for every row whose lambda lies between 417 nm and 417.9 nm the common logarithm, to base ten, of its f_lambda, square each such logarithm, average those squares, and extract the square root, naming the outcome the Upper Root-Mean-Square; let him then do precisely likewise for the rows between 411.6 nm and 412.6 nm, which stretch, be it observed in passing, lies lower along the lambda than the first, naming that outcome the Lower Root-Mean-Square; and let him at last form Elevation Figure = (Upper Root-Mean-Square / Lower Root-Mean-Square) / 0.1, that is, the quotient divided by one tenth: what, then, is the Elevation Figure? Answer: 8.7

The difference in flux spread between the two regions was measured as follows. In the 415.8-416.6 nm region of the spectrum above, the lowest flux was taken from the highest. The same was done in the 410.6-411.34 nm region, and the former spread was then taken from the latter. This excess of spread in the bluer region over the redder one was 0.17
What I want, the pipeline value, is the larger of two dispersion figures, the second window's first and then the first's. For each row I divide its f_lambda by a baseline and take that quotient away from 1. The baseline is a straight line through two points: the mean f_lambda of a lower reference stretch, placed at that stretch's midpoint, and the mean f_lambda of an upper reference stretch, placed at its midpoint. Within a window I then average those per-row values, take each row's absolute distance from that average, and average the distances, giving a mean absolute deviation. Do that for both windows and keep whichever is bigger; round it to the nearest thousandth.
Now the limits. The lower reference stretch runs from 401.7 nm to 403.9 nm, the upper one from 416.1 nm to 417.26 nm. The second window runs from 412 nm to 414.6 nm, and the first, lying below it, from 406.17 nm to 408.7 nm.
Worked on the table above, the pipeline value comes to 0.151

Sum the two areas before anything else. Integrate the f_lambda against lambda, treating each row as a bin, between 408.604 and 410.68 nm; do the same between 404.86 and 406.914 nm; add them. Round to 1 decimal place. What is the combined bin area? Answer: 10.0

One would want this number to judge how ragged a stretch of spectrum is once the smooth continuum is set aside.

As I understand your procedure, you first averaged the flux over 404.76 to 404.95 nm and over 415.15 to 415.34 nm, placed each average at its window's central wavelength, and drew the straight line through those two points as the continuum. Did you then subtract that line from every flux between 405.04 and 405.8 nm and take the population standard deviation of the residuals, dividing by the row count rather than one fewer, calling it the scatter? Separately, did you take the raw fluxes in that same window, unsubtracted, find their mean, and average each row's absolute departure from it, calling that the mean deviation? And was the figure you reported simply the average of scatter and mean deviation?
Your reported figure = 0.449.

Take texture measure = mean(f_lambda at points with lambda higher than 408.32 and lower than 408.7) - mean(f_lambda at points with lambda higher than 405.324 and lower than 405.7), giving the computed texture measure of -0.2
